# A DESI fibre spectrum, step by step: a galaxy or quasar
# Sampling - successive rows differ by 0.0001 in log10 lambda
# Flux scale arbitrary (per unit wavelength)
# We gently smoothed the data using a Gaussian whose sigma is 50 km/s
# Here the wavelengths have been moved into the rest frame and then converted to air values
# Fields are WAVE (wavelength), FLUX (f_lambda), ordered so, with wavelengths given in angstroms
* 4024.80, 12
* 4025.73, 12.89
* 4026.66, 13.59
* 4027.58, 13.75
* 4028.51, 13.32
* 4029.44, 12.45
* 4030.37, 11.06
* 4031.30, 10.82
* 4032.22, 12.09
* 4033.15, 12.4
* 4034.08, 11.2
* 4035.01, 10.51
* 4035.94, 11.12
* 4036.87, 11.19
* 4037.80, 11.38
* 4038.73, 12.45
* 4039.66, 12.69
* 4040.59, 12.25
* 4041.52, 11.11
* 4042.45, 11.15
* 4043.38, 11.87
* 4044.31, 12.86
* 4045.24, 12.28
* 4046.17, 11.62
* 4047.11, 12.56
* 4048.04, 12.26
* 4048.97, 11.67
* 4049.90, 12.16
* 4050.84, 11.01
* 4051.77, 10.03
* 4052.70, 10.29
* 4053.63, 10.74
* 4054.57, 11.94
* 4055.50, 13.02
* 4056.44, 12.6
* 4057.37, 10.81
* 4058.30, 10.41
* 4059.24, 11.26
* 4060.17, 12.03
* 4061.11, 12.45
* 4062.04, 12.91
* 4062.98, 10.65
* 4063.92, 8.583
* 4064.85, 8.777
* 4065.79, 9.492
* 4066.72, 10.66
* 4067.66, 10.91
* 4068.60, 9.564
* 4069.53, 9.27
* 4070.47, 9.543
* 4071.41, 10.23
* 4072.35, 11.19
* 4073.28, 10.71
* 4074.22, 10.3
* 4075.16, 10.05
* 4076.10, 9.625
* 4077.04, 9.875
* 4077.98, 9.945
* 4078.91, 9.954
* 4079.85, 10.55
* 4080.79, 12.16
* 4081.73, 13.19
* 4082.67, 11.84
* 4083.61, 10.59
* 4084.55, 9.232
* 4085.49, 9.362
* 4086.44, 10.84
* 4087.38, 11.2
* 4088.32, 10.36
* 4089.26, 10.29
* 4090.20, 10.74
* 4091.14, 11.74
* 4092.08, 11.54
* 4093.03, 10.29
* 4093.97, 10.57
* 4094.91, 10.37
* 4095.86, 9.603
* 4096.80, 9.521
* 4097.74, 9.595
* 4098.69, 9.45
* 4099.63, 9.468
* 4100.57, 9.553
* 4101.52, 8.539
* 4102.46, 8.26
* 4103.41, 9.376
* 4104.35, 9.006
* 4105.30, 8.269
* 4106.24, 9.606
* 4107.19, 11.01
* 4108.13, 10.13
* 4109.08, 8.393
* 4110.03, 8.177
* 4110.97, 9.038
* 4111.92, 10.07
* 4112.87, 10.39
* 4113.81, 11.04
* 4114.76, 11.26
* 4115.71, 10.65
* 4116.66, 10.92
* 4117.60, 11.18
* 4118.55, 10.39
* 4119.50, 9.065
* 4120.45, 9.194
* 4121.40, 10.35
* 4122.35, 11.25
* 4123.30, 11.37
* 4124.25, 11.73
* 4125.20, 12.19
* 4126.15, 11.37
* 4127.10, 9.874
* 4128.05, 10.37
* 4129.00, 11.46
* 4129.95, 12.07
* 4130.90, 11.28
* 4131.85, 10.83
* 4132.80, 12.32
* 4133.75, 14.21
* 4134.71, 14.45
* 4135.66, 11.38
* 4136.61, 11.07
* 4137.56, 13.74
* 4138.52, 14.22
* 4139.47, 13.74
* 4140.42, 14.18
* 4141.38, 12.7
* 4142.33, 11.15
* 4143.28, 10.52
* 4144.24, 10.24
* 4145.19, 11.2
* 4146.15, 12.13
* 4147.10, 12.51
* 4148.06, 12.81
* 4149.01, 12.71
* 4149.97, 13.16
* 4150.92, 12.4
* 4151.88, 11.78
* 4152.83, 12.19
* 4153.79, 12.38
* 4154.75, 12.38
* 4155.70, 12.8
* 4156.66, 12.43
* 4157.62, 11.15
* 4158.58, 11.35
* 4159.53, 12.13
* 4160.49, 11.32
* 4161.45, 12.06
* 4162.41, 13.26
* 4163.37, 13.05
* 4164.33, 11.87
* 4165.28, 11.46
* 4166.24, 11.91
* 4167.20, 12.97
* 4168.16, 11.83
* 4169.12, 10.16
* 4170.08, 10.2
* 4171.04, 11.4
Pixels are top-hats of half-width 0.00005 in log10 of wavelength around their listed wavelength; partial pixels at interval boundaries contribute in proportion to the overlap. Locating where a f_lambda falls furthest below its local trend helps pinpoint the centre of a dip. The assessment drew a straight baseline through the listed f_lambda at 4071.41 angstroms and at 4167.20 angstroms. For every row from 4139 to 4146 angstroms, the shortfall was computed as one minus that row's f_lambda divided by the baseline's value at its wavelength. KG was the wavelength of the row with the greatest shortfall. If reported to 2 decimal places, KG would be 4144.24 angstroms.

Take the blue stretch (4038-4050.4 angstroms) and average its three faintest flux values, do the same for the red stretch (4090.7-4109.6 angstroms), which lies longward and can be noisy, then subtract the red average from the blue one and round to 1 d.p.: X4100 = 3.0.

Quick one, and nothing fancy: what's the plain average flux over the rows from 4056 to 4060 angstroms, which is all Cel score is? 11.3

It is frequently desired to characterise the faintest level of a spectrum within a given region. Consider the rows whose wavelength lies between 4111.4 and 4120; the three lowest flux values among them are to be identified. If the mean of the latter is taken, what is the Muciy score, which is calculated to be 9.8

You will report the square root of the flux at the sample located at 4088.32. 3.22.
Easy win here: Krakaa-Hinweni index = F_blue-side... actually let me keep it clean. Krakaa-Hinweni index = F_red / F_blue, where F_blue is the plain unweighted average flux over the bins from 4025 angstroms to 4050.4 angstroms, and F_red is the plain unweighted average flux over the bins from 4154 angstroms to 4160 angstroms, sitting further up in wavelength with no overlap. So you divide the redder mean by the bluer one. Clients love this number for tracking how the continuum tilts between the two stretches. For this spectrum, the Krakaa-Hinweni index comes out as 1.00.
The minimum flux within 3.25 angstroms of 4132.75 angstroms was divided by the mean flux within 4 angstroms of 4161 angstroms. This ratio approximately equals 0.90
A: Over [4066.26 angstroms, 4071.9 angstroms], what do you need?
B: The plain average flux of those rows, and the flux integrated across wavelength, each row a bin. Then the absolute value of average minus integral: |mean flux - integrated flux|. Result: 46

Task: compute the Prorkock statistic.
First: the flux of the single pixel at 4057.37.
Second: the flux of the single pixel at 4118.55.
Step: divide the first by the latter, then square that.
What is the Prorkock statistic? 1.1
